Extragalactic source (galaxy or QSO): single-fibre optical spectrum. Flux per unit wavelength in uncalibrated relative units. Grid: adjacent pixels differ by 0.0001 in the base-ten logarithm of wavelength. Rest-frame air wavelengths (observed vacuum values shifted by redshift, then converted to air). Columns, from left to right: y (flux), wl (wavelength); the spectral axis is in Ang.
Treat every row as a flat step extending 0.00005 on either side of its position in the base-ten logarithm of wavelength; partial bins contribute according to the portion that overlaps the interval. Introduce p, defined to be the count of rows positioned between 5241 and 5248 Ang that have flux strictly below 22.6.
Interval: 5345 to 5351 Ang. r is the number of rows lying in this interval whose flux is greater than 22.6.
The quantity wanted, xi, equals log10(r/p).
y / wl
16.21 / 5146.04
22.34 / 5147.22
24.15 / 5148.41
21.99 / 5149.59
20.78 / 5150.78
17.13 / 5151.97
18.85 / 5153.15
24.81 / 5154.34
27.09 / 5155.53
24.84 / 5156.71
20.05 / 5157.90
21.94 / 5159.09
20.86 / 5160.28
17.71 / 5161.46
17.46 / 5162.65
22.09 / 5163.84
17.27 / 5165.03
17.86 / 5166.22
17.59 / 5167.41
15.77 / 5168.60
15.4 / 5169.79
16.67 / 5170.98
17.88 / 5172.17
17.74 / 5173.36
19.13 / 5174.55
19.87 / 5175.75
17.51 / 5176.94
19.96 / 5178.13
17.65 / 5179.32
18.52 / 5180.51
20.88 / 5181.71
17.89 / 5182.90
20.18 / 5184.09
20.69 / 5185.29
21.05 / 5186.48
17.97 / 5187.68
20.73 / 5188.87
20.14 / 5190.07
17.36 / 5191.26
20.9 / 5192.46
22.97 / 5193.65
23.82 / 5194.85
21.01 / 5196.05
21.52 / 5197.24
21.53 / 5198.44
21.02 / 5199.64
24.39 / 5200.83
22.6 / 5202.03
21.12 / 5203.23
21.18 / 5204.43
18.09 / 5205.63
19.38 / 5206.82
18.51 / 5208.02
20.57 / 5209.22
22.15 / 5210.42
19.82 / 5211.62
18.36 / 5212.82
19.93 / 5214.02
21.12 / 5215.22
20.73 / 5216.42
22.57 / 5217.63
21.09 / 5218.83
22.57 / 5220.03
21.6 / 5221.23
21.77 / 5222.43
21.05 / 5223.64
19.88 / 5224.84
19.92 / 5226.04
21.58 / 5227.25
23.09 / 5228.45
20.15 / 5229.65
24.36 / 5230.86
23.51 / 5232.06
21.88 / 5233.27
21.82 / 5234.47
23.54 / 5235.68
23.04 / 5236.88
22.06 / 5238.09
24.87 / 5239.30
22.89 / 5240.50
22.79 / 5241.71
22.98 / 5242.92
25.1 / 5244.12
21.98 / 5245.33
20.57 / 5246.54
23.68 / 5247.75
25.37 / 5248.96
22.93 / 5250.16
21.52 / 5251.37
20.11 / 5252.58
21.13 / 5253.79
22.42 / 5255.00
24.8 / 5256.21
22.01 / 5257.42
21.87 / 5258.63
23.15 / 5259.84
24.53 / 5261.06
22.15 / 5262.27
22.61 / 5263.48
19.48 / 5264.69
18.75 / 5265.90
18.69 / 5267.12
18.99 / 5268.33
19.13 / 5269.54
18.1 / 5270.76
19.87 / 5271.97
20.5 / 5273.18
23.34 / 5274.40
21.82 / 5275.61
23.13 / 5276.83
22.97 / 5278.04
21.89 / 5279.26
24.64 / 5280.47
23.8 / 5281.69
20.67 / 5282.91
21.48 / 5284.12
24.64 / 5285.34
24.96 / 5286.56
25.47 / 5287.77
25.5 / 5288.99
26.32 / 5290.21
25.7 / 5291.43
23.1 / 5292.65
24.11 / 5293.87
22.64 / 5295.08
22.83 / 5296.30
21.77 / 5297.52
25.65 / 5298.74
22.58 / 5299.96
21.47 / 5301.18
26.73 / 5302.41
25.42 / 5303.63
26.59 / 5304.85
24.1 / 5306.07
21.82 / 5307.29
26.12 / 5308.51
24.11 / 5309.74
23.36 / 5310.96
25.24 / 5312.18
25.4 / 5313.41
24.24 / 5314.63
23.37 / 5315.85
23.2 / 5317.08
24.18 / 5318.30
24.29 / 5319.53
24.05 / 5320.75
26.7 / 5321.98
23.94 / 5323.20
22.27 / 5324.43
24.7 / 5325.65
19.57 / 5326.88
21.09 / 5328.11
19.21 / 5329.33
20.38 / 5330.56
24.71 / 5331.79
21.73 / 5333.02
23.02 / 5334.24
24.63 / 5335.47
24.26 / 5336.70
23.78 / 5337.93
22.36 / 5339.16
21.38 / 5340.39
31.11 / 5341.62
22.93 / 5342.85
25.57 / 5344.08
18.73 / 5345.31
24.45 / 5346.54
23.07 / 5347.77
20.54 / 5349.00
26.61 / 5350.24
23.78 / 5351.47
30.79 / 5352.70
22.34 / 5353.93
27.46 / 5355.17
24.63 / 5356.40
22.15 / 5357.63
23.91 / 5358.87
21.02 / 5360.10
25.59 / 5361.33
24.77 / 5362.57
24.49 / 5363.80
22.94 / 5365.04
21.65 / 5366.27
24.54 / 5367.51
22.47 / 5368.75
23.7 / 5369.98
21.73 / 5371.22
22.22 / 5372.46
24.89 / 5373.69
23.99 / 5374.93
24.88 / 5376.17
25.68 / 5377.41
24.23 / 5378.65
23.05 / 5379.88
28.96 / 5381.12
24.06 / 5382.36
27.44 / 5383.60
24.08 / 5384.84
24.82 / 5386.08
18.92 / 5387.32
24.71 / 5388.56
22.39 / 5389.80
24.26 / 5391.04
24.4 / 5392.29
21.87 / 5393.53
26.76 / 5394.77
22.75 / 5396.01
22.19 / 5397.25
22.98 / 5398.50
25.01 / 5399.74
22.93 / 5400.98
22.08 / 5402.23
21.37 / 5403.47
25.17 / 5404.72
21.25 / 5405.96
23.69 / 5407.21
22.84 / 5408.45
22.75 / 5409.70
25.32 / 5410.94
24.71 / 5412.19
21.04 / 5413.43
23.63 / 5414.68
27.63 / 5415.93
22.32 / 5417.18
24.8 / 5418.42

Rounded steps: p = 2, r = 3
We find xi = 0.18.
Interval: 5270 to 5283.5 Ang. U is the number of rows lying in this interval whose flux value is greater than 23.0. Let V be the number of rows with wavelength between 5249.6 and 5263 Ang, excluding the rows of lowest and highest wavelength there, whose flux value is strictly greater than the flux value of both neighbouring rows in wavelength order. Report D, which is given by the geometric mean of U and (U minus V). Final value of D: 3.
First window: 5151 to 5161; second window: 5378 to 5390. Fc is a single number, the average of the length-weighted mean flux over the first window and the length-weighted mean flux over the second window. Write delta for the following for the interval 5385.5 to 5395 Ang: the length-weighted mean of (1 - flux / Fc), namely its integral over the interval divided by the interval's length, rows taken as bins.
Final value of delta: -0.01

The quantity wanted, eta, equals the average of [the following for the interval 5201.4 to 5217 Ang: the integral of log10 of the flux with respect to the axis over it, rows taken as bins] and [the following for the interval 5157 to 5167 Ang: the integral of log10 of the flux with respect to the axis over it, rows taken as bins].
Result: 17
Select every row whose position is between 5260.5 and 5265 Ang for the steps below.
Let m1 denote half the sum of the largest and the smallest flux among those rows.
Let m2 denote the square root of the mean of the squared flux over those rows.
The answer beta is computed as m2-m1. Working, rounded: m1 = 22.0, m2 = 22.3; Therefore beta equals 0.3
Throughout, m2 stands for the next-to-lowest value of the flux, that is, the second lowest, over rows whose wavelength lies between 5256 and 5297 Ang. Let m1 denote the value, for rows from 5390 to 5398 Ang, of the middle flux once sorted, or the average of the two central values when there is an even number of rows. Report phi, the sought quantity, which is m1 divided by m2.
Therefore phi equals 1.26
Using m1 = 23.5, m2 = 18.69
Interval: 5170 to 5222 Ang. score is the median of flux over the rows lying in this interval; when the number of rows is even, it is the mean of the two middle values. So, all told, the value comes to 20.7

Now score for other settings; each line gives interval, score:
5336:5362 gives 23.8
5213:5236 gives 21.6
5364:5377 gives 23.3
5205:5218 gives 19.9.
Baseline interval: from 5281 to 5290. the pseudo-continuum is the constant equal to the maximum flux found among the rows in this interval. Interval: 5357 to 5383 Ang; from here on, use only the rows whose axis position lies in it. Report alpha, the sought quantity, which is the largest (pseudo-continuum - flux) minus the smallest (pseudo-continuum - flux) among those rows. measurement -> 7.9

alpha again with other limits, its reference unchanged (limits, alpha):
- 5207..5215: 3.8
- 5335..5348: 12.4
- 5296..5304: 5.3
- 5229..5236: 4.2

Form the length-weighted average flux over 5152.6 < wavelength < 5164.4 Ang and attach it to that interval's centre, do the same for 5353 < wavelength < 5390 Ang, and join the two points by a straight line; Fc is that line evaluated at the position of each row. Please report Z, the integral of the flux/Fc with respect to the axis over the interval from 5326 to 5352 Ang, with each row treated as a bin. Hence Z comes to 25.3 Ang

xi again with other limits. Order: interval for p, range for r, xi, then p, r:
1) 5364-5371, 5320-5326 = 0.30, 2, 4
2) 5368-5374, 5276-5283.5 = 0.12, 3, 4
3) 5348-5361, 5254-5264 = 0.00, 4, 4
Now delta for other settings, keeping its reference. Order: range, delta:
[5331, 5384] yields -0.04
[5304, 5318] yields -0.05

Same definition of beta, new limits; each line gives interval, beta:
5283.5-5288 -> 0.7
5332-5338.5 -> 0.3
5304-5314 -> 0.4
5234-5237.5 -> 0.1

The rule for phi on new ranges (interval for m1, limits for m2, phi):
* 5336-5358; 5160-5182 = 1.51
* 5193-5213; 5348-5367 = 1.00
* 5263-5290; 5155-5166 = 1.25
